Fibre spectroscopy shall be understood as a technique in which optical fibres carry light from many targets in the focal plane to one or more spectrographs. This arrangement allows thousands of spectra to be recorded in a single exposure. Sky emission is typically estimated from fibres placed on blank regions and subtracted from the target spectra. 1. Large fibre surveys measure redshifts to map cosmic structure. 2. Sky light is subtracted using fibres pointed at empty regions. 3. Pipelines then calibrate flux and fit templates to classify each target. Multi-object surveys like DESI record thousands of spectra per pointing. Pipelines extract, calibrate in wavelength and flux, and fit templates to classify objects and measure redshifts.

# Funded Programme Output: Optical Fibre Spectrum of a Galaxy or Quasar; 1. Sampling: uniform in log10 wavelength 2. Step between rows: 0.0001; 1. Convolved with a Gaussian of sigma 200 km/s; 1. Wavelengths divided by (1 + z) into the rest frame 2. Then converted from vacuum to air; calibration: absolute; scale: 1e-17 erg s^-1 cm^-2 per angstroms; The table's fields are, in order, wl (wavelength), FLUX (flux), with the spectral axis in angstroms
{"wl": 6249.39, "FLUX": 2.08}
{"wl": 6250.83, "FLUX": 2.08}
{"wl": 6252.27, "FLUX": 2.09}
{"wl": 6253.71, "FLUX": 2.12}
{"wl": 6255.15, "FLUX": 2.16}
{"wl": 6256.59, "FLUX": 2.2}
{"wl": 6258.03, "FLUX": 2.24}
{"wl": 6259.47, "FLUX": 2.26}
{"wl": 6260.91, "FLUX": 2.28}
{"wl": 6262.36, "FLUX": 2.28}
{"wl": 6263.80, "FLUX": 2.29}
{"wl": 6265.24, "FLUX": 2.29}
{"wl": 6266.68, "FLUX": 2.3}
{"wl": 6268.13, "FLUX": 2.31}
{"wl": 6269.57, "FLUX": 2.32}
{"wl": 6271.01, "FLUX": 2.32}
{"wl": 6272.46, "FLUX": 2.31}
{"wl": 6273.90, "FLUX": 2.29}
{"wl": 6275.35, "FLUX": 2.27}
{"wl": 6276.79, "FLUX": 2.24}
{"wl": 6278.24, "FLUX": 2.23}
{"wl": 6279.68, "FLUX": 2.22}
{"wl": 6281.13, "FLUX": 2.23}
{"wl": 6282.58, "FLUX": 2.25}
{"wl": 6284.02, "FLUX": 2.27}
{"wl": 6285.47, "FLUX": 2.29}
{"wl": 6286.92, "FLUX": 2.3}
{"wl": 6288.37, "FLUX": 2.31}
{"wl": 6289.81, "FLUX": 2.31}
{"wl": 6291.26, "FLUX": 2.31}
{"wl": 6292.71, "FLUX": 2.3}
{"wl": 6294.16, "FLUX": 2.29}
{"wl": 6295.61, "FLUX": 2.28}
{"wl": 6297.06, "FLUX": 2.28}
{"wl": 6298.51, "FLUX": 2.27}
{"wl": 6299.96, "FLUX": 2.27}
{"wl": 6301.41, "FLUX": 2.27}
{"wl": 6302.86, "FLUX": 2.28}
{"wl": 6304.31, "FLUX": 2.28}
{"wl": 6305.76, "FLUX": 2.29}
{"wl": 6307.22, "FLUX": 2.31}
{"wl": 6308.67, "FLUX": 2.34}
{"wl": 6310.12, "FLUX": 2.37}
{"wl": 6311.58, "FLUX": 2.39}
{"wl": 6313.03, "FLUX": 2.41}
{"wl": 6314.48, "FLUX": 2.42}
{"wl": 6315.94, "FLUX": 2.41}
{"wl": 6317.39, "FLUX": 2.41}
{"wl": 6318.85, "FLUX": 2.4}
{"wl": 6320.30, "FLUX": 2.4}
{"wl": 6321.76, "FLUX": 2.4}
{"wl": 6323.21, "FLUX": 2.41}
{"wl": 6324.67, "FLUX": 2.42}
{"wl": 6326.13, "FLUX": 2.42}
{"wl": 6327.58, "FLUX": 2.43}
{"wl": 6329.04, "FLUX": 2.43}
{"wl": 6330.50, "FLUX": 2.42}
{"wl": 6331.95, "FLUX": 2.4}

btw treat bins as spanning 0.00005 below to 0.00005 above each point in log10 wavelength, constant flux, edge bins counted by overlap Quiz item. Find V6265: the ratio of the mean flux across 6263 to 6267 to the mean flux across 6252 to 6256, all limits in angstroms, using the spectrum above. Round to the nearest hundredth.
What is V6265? 1.08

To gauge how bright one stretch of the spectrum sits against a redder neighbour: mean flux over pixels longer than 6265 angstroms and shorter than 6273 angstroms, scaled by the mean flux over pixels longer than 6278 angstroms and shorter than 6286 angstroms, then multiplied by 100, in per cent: 103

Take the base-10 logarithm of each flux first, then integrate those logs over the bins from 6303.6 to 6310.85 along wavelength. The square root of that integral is 1.63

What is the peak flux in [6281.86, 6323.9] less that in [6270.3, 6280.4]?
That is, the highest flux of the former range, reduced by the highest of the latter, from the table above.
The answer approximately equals 0.10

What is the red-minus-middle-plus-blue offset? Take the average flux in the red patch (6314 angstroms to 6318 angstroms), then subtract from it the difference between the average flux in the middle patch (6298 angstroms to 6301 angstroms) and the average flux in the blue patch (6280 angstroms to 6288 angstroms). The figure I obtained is 2.41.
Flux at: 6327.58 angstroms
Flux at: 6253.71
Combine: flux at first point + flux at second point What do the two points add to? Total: 4.55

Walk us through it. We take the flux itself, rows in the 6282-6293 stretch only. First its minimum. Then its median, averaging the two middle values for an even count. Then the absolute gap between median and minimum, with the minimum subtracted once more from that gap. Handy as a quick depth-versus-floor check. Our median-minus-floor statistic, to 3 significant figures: -2.20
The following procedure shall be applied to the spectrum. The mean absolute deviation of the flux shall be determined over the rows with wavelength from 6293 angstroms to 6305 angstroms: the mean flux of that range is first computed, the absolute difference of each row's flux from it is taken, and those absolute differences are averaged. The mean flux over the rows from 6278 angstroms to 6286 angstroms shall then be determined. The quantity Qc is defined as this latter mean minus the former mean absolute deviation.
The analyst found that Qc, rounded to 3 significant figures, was 2.24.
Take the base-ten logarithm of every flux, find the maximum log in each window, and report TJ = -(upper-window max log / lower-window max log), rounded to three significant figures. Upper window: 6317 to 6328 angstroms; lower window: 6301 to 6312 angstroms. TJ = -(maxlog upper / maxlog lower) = -1.02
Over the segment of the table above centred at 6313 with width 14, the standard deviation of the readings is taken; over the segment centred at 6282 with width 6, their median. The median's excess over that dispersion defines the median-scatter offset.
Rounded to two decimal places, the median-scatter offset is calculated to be 2.20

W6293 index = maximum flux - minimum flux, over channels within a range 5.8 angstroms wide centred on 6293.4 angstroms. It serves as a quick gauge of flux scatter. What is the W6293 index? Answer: 0.0300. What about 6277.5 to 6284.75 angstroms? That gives 0.0500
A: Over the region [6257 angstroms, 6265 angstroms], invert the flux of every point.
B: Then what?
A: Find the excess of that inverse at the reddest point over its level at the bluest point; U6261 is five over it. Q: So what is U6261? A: -513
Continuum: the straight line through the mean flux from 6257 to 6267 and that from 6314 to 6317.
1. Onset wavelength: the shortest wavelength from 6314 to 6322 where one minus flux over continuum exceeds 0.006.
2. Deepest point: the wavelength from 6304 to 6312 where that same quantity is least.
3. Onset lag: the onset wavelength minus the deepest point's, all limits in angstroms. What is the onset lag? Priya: 7.3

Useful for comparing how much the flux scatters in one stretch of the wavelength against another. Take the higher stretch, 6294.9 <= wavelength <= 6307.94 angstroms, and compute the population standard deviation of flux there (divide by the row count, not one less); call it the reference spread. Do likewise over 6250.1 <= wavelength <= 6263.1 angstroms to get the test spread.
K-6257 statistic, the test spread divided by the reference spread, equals 6.3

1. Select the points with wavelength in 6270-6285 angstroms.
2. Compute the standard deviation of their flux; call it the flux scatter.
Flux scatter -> 0.03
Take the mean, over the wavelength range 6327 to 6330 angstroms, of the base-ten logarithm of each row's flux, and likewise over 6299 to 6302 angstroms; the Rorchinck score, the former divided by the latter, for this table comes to 1.08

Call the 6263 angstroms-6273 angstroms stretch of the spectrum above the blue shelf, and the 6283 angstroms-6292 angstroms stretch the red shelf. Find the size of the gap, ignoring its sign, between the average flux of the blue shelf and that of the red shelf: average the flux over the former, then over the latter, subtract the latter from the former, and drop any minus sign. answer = 0.01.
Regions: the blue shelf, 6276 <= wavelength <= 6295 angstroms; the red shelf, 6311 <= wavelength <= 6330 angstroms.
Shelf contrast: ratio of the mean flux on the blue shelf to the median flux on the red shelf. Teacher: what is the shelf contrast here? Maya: 0.94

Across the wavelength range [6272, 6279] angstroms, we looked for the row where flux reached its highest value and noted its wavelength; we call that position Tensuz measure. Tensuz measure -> 6272.46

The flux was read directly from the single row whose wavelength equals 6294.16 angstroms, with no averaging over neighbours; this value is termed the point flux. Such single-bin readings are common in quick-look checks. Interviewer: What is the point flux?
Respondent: 2.29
